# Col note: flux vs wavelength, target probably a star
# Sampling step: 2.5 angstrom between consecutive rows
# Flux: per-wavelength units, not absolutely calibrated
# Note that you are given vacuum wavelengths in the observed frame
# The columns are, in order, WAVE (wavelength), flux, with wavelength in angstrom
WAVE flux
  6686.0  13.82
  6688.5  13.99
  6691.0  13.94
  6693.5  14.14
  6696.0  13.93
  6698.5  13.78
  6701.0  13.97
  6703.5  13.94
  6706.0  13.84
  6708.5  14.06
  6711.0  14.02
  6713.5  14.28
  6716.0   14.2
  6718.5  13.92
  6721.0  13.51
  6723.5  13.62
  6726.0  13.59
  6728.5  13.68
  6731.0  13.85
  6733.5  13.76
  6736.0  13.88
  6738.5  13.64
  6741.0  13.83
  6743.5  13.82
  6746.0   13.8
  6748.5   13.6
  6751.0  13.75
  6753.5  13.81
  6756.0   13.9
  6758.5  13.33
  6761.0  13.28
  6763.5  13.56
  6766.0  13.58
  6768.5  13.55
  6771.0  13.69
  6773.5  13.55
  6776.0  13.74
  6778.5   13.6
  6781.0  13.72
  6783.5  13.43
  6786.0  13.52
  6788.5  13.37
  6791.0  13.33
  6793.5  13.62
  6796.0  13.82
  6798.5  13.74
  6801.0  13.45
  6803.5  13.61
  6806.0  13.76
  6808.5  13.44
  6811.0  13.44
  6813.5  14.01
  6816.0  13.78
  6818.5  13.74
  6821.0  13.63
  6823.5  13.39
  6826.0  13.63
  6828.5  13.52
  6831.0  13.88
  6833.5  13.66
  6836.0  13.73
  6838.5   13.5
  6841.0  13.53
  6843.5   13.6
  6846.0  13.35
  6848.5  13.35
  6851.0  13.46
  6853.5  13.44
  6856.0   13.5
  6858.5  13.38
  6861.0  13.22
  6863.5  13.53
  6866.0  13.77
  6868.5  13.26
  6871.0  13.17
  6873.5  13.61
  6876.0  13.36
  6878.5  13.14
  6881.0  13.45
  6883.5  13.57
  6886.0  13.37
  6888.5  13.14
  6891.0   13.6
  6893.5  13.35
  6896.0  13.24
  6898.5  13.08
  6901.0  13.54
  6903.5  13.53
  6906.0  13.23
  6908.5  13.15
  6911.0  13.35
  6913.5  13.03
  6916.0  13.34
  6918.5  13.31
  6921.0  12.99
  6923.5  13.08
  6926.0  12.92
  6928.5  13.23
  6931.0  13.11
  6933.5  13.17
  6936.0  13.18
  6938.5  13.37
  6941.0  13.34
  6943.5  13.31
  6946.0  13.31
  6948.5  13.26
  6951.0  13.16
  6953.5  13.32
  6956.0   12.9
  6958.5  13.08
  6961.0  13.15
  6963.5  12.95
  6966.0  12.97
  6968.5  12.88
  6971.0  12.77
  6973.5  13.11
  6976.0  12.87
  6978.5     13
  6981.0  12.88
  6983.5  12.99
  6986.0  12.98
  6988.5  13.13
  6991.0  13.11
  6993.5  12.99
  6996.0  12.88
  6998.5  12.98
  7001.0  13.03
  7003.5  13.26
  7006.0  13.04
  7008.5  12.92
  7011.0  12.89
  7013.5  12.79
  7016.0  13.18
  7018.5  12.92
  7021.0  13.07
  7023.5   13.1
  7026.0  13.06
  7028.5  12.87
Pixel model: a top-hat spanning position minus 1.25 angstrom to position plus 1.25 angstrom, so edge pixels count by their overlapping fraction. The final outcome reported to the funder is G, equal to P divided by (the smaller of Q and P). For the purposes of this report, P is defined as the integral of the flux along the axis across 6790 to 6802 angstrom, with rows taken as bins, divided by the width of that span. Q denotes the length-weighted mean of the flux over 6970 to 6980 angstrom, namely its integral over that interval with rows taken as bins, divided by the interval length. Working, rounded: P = 13.6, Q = 12.9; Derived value 1.05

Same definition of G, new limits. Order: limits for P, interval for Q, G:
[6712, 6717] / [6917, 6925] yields 1.08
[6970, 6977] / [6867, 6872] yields 1.00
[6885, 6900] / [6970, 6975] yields 1.03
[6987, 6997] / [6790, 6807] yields 1.00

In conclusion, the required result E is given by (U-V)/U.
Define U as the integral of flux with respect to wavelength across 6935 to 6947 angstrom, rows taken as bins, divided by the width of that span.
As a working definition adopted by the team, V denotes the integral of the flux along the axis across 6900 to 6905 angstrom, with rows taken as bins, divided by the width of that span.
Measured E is -0.016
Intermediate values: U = 13.3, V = 13.5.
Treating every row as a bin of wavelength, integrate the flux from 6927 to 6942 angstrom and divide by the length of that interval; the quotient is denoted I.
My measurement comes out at 13.2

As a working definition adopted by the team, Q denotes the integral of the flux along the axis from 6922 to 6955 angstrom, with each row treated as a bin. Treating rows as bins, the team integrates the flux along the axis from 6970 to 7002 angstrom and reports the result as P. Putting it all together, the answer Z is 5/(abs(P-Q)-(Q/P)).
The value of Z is 0.26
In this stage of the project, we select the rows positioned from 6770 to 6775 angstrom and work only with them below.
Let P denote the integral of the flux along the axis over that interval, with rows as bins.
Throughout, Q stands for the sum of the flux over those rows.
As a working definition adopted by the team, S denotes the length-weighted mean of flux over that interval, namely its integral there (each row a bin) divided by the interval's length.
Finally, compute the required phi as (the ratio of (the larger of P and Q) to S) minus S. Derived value -8.6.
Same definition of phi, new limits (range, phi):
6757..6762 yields -8.3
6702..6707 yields -8.9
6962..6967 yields -8.0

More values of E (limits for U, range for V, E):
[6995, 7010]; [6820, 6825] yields -0.038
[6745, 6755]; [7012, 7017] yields 0.056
